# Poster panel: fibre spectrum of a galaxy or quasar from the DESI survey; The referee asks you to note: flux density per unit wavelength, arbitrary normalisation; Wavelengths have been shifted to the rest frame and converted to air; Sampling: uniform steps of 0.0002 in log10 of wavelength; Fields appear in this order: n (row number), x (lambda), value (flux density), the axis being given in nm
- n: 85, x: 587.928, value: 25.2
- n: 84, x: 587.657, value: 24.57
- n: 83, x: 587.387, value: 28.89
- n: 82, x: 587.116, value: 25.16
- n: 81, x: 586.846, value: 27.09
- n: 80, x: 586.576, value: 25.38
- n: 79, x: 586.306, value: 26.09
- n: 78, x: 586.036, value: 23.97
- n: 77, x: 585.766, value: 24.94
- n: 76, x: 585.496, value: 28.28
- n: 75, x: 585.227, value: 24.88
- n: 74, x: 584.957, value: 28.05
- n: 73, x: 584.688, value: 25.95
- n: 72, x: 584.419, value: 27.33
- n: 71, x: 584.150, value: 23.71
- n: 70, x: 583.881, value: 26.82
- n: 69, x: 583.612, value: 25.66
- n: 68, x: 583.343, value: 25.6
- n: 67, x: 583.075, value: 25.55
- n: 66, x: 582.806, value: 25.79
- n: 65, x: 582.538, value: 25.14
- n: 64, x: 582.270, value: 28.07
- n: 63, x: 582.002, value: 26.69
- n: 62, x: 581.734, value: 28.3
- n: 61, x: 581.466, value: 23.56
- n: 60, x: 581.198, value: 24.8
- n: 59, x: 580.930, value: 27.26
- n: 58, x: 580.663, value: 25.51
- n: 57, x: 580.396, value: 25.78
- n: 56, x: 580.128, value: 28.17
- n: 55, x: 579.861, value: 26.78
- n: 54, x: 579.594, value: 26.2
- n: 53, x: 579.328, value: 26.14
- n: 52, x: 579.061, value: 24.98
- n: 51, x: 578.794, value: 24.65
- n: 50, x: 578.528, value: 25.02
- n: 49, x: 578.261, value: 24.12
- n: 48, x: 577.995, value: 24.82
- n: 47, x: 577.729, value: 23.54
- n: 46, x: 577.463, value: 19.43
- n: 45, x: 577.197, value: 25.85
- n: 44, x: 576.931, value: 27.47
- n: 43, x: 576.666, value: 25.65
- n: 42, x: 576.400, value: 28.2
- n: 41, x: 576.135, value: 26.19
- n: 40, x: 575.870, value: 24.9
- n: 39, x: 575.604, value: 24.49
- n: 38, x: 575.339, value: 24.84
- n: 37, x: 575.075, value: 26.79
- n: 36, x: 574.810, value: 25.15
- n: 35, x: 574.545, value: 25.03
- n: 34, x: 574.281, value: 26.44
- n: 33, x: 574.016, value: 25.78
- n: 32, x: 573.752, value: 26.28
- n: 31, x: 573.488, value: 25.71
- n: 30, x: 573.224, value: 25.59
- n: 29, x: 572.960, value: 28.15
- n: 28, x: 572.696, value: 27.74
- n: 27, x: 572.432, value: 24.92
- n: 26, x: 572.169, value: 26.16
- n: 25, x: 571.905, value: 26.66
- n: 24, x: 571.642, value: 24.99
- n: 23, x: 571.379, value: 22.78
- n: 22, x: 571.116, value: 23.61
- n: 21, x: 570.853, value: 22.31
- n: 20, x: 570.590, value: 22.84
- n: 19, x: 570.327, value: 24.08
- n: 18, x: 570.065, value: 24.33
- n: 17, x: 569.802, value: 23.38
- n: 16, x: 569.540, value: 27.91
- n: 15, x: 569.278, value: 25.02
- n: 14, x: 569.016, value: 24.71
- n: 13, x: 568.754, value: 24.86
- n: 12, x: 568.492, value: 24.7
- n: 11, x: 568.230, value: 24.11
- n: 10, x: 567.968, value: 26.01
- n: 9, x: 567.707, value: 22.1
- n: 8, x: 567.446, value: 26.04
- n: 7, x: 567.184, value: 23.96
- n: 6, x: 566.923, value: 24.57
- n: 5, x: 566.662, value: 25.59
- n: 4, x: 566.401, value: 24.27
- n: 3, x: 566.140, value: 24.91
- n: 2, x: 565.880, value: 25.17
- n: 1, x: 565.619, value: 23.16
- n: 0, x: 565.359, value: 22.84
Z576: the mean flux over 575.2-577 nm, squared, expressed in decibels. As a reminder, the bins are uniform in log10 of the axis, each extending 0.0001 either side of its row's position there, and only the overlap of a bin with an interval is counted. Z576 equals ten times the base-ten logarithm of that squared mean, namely 28.3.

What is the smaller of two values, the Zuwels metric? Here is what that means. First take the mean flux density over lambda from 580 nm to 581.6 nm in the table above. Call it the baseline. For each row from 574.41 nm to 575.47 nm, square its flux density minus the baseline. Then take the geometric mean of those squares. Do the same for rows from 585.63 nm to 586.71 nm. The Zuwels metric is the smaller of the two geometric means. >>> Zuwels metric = 0.44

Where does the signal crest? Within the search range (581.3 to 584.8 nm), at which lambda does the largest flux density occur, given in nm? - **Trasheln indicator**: 581.734 nm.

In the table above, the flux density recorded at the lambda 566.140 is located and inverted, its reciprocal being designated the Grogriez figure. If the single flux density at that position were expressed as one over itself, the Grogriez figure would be 0.0401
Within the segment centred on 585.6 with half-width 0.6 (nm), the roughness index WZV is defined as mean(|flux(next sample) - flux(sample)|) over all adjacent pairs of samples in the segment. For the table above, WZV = 2.57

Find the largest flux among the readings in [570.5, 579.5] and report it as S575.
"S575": 28.2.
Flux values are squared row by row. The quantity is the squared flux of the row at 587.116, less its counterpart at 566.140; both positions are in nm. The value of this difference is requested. 13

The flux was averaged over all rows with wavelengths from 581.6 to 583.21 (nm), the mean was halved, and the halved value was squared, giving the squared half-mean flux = 177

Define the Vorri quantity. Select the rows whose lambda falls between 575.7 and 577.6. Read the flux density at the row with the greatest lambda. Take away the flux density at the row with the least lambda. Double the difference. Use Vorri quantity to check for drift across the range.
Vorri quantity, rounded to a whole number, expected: -11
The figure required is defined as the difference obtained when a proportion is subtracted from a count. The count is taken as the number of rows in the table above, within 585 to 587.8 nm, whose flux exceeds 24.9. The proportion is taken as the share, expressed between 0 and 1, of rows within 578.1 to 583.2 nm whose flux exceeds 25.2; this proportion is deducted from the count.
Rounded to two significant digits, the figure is 6.4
